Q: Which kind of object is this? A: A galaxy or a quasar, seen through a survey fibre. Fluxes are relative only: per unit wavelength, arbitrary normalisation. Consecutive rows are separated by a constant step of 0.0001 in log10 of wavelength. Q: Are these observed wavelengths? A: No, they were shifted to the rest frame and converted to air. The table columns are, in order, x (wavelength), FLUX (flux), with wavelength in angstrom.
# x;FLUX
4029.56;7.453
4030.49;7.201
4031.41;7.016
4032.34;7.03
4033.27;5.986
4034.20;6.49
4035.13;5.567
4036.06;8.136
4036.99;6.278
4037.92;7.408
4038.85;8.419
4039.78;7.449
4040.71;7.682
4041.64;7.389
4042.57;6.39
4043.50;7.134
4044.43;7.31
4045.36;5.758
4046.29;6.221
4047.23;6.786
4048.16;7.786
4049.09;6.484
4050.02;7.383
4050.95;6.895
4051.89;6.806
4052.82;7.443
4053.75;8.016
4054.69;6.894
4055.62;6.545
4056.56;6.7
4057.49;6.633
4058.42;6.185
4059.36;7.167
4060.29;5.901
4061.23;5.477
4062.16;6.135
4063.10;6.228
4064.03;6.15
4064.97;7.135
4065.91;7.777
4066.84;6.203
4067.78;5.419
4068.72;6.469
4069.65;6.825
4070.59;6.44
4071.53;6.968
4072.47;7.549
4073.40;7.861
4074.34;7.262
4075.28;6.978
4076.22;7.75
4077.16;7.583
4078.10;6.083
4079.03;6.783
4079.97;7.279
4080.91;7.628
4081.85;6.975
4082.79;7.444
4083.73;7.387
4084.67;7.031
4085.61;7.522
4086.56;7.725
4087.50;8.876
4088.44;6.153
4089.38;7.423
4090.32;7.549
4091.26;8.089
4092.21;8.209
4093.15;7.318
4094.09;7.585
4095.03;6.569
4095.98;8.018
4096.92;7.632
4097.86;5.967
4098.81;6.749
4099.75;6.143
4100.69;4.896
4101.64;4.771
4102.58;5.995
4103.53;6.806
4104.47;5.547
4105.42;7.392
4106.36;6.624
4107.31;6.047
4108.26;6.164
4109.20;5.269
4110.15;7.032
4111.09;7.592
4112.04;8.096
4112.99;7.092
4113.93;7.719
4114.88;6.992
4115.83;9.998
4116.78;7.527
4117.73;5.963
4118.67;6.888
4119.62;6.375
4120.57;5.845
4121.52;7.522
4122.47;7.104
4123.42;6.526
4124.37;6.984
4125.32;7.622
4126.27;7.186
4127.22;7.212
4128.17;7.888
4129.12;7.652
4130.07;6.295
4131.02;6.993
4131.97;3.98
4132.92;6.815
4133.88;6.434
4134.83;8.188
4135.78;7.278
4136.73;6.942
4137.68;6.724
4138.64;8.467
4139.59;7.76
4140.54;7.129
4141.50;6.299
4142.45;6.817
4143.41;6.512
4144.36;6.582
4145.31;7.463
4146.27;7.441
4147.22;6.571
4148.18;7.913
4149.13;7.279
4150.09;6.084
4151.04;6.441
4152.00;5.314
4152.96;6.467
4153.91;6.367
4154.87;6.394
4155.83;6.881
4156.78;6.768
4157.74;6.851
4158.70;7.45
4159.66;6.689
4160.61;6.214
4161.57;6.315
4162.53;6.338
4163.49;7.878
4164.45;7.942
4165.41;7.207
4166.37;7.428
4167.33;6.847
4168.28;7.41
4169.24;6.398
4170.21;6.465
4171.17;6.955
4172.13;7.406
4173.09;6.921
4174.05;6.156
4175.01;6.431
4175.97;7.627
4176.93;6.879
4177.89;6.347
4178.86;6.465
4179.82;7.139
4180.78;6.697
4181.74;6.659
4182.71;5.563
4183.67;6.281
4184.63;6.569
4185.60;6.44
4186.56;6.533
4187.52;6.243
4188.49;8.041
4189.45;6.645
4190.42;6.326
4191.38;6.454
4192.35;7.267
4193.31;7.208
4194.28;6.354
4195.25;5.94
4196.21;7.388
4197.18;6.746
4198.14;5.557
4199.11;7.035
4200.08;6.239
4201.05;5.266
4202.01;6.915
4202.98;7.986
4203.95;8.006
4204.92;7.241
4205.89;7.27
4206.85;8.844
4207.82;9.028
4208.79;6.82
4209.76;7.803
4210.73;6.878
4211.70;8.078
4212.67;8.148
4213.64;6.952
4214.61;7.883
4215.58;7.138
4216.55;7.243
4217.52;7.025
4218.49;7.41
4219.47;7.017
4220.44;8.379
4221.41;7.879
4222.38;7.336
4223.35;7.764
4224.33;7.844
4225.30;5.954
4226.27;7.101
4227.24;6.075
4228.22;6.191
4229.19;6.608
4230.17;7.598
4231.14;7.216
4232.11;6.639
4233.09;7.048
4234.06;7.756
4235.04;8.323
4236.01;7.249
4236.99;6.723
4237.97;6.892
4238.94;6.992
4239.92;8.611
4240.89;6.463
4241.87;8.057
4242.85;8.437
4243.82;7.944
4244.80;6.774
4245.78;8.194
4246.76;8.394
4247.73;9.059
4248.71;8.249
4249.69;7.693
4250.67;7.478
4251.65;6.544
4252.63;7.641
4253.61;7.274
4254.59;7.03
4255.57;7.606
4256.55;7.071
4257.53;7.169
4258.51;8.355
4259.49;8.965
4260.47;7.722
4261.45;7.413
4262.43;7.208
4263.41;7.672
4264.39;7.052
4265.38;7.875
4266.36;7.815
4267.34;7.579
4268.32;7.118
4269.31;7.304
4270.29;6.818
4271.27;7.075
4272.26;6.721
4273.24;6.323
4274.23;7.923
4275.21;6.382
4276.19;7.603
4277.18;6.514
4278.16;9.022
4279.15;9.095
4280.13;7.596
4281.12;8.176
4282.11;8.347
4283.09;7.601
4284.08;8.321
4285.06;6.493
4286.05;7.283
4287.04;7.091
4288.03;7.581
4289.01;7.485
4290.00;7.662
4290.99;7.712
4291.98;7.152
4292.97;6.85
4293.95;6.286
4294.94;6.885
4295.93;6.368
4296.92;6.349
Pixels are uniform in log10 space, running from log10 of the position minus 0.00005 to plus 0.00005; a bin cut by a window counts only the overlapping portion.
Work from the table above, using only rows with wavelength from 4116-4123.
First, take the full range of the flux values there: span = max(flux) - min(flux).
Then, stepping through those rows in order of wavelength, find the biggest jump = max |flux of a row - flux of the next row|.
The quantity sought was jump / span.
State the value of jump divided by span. 1.00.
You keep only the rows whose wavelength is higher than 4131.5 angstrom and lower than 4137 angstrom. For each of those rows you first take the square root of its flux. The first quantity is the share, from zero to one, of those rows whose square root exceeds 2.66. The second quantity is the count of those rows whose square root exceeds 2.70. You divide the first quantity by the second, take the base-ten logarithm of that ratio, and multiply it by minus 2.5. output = 1.19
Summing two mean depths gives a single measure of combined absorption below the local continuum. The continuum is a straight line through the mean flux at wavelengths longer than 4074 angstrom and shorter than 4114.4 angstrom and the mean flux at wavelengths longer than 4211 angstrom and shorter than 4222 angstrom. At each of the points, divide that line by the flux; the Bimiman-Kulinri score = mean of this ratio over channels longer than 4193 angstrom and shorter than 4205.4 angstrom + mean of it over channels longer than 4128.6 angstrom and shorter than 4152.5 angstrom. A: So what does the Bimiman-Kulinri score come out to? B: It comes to 2.20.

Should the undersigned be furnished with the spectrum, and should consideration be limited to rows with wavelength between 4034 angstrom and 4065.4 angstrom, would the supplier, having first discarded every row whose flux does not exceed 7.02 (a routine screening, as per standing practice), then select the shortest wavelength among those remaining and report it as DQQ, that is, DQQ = 4036.06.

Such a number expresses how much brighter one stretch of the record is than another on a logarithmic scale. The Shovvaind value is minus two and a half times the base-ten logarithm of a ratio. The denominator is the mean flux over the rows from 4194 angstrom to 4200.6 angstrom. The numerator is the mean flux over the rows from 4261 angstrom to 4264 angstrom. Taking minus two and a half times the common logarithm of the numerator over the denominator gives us -0.15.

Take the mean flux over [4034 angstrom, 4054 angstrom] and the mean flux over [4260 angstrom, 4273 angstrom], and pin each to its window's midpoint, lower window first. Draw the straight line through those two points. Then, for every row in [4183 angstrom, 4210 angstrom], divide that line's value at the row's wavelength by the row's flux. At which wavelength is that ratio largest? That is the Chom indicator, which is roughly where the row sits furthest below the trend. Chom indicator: 4201.05 angstrom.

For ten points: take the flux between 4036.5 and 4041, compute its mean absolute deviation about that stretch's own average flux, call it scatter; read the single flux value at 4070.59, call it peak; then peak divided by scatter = 13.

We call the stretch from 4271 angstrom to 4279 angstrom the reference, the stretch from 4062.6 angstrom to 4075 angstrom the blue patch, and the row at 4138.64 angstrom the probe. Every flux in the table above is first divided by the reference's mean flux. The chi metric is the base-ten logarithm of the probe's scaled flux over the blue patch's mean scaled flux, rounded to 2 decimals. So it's 0.10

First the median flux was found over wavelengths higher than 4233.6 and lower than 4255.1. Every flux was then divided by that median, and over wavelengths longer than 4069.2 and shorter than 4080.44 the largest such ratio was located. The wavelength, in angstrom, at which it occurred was 4073.40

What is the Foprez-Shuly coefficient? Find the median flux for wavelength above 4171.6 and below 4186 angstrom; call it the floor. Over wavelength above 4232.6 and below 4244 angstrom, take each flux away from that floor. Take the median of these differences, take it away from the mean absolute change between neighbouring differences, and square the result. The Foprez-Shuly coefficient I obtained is 3.2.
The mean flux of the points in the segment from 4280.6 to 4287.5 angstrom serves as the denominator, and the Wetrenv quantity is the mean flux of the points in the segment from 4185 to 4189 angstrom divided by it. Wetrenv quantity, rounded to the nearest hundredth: 0.89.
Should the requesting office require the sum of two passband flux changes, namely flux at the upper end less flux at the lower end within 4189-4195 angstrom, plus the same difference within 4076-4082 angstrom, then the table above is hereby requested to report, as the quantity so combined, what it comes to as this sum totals -1.1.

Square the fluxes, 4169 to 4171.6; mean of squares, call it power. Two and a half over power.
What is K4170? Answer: 0.0572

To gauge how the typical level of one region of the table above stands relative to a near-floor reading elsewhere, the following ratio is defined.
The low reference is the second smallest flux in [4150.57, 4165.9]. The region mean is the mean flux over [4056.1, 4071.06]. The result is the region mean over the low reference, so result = 1.03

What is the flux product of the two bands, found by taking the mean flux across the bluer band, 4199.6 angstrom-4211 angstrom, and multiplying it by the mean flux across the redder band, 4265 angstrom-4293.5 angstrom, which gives 55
